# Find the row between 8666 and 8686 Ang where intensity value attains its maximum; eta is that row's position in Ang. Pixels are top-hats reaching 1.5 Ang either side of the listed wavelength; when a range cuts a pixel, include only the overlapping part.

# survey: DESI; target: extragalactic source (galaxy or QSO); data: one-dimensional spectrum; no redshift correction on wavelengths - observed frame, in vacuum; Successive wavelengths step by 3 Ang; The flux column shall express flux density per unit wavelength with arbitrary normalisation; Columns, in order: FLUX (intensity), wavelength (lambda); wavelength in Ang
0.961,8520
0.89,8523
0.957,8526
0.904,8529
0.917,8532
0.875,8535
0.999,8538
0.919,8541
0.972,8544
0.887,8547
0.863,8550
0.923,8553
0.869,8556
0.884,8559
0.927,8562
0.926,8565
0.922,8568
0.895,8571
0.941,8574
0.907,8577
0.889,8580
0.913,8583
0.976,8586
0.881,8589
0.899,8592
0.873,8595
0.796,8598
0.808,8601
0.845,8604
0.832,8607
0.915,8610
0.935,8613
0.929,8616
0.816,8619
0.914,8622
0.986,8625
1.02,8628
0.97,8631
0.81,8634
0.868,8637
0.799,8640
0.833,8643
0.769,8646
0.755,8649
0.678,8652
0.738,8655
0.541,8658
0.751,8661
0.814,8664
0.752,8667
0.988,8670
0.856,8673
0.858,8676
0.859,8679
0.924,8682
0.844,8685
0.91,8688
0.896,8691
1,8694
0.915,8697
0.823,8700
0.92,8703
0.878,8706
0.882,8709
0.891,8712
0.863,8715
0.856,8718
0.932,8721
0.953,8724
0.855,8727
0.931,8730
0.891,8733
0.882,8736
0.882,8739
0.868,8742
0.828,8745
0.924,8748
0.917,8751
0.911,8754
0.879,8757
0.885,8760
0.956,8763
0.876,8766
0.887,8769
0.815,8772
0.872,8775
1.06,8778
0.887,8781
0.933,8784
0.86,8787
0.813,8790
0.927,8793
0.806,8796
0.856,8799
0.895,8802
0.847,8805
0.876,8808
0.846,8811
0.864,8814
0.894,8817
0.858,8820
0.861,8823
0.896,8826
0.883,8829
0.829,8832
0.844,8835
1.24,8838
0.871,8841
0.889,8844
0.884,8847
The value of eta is 8670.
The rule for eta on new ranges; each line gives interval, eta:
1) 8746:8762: 8748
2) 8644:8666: 8664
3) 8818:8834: 8826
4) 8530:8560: 8538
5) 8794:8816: 8802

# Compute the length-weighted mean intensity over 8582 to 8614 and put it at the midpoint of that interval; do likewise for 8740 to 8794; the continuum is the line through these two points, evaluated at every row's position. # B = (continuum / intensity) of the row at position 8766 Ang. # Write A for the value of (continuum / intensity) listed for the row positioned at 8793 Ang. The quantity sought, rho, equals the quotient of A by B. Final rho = 0.95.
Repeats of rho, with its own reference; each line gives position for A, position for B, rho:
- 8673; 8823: 0.99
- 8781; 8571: 1.03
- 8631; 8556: 0.90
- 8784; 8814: 0.92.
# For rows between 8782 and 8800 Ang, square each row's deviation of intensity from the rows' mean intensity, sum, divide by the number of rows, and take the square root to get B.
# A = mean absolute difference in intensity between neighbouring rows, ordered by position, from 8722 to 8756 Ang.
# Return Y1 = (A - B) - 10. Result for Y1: -10.01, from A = 0.0386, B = 0.050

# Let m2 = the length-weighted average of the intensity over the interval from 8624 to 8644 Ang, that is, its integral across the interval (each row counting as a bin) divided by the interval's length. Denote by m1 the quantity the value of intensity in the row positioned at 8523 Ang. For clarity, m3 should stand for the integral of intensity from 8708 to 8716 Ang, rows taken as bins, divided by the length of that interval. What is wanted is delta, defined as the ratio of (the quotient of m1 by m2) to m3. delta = 1.13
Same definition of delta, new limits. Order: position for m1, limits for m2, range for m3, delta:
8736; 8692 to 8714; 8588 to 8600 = 1.14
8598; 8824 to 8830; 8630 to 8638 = 1.02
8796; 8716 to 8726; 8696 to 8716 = 1.01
